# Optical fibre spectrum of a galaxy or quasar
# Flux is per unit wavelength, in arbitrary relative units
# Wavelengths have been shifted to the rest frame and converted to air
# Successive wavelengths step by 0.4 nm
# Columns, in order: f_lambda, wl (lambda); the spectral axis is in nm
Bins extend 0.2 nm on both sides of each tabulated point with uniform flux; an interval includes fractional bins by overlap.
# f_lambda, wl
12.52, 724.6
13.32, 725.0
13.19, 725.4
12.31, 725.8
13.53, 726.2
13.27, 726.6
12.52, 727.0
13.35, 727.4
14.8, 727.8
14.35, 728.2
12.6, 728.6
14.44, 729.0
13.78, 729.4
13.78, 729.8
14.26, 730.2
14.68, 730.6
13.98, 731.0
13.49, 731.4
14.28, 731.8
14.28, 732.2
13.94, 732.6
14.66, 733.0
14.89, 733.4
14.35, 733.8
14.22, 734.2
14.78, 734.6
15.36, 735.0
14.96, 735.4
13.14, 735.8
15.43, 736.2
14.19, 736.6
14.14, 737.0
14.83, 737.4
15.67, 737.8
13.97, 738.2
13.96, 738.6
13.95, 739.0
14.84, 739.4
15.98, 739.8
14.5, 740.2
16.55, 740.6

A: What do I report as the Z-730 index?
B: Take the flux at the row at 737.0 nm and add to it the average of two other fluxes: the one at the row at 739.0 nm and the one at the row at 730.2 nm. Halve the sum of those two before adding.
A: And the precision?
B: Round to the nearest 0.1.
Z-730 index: 28.2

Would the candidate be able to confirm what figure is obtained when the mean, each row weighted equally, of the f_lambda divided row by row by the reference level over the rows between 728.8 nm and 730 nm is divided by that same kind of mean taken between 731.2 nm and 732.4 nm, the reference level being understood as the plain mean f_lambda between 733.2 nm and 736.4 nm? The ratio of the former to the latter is 1.00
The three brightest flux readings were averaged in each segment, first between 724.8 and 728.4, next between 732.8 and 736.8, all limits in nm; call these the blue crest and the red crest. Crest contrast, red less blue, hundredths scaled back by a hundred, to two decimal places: 1.02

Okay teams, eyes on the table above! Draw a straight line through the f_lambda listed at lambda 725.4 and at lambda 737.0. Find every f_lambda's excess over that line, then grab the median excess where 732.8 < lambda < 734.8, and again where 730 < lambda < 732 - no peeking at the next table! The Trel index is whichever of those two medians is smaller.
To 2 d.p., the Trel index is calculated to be 0.57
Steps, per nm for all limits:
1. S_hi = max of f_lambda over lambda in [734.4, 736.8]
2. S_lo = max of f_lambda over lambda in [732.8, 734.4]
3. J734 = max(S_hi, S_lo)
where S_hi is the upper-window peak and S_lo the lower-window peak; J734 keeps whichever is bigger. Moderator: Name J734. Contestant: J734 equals 15.4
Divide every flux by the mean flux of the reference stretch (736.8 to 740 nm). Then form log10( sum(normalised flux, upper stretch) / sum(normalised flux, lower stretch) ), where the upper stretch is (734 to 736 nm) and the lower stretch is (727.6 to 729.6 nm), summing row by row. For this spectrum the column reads 0.015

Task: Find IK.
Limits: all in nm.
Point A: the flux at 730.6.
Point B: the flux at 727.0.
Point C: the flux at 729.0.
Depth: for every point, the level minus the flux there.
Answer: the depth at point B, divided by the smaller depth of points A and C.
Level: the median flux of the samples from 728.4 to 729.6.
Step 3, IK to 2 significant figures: -1.4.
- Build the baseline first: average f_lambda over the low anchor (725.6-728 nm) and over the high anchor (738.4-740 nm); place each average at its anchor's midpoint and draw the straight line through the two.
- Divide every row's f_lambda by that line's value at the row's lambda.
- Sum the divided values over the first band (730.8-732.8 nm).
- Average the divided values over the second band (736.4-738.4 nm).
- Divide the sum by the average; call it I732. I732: 5.02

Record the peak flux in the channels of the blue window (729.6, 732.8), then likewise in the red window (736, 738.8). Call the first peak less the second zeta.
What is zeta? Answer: -1.0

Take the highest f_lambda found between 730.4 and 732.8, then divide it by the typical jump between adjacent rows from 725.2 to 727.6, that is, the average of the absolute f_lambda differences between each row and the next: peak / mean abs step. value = 18.6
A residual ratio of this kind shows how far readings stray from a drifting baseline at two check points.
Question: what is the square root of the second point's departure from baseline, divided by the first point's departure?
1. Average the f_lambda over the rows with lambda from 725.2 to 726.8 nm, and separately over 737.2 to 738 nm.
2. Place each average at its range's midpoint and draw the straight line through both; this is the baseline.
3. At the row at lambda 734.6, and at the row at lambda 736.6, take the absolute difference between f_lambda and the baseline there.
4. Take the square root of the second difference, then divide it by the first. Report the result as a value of 10.1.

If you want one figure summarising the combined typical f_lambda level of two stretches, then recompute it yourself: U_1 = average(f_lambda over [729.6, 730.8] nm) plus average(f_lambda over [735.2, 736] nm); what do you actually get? 28.3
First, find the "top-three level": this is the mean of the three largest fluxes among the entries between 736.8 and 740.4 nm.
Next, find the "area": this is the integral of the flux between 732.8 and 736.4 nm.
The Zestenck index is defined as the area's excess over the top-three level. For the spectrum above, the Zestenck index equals 37.2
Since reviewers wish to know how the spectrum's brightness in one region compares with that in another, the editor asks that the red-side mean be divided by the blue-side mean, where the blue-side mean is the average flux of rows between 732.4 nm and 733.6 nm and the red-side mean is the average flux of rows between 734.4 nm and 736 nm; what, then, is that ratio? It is 1.00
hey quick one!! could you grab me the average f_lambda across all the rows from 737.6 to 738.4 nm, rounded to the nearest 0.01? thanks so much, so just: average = 14.82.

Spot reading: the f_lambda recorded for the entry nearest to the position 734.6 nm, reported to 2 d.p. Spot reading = 14.78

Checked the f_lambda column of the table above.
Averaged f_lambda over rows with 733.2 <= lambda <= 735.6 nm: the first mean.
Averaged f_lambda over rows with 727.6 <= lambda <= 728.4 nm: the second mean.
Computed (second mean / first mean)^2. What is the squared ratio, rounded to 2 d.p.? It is 0.98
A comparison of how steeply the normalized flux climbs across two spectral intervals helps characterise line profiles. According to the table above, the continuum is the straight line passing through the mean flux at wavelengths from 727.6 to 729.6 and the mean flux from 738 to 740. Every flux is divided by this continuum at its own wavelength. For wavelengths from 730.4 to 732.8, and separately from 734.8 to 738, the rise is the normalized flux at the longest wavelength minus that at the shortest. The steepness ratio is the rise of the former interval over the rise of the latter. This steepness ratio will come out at -5.7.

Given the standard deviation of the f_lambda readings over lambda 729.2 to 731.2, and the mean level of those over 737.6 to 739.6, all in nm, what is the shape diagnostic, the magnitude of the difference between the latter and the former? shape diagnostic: 14.1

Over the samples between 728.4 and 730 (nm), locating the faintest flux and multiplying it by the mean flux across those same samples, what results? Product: 172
